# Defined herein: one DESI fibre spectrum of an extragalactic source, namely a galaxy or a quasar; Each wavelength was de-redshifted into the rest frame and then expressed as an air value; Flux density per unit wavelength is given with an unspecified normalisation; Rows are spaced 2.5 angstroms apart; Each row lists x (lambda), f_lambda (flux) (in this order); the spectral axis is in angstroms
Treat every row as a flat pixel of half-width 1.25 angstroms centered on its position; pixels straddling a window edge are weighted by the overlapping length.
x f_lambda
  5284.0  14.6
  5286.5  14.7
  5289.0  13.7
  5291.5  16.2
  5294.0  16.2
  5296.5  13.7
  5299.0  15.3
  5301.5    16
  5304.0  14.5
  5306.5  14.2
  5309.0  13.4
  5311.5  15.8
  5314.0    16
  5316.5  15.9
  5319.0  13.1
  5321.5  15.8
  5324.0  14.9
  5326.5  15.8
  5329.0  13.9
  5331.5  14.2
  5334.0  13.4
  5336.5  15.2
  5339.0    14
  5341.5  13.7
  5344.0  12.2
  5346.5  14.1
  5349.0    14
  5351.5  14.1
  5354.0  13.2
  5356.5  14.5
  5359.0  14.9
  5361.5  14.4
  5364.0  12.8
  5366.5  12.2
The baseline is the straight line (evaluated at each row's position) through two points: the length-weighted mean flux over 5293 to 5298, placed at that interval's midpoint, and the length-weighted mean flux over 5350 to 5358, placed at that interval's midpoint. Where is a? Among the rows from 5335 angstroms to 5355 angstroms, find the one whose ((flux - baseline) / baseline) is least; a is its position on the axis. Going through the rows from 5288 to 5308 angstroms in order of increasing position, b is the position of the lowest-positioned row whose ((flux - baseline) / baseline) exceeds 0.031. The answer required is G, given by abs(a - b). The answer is 52.5 angstroms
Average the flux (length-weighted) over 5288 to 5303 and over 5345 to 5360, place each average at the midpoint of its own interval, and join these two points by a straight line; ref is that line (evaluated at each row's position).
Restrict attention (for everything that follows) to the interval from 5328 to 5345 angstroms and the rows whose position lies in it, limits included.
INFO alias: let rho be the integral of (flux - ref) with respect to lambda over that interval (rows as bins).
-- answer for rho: -10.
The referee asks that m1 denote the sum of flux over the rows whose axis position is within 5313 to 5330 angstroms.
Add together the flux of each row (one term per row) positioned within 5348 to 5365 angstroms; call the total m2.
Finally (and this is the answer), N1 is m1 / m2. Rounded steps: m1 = 105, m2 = 98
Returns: 1.08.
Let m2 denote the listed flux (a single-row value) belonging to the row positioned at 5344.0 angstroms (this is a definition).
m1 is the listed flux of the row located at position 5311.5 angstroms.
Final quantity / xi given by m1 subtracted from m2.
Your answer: -3.6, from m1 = 15.8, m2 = 12.2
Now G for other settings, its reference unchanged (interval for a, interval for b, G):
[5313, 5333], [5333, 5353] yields 17.5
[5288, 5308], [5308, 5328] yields 22.5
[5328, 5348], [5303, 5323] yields 32.5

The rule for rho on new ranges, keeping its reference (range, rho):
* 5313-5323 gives 4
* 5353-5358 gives 0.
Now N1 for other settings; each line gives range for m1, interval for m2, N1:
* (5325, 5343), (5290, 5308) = 0.94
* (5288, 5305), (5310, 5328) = 0.98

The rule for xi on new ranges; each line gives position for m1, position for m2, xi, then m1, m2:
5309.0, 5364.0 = -0.6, 13.4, 12.8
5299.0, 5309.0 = -1.9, 15.3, 13.4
